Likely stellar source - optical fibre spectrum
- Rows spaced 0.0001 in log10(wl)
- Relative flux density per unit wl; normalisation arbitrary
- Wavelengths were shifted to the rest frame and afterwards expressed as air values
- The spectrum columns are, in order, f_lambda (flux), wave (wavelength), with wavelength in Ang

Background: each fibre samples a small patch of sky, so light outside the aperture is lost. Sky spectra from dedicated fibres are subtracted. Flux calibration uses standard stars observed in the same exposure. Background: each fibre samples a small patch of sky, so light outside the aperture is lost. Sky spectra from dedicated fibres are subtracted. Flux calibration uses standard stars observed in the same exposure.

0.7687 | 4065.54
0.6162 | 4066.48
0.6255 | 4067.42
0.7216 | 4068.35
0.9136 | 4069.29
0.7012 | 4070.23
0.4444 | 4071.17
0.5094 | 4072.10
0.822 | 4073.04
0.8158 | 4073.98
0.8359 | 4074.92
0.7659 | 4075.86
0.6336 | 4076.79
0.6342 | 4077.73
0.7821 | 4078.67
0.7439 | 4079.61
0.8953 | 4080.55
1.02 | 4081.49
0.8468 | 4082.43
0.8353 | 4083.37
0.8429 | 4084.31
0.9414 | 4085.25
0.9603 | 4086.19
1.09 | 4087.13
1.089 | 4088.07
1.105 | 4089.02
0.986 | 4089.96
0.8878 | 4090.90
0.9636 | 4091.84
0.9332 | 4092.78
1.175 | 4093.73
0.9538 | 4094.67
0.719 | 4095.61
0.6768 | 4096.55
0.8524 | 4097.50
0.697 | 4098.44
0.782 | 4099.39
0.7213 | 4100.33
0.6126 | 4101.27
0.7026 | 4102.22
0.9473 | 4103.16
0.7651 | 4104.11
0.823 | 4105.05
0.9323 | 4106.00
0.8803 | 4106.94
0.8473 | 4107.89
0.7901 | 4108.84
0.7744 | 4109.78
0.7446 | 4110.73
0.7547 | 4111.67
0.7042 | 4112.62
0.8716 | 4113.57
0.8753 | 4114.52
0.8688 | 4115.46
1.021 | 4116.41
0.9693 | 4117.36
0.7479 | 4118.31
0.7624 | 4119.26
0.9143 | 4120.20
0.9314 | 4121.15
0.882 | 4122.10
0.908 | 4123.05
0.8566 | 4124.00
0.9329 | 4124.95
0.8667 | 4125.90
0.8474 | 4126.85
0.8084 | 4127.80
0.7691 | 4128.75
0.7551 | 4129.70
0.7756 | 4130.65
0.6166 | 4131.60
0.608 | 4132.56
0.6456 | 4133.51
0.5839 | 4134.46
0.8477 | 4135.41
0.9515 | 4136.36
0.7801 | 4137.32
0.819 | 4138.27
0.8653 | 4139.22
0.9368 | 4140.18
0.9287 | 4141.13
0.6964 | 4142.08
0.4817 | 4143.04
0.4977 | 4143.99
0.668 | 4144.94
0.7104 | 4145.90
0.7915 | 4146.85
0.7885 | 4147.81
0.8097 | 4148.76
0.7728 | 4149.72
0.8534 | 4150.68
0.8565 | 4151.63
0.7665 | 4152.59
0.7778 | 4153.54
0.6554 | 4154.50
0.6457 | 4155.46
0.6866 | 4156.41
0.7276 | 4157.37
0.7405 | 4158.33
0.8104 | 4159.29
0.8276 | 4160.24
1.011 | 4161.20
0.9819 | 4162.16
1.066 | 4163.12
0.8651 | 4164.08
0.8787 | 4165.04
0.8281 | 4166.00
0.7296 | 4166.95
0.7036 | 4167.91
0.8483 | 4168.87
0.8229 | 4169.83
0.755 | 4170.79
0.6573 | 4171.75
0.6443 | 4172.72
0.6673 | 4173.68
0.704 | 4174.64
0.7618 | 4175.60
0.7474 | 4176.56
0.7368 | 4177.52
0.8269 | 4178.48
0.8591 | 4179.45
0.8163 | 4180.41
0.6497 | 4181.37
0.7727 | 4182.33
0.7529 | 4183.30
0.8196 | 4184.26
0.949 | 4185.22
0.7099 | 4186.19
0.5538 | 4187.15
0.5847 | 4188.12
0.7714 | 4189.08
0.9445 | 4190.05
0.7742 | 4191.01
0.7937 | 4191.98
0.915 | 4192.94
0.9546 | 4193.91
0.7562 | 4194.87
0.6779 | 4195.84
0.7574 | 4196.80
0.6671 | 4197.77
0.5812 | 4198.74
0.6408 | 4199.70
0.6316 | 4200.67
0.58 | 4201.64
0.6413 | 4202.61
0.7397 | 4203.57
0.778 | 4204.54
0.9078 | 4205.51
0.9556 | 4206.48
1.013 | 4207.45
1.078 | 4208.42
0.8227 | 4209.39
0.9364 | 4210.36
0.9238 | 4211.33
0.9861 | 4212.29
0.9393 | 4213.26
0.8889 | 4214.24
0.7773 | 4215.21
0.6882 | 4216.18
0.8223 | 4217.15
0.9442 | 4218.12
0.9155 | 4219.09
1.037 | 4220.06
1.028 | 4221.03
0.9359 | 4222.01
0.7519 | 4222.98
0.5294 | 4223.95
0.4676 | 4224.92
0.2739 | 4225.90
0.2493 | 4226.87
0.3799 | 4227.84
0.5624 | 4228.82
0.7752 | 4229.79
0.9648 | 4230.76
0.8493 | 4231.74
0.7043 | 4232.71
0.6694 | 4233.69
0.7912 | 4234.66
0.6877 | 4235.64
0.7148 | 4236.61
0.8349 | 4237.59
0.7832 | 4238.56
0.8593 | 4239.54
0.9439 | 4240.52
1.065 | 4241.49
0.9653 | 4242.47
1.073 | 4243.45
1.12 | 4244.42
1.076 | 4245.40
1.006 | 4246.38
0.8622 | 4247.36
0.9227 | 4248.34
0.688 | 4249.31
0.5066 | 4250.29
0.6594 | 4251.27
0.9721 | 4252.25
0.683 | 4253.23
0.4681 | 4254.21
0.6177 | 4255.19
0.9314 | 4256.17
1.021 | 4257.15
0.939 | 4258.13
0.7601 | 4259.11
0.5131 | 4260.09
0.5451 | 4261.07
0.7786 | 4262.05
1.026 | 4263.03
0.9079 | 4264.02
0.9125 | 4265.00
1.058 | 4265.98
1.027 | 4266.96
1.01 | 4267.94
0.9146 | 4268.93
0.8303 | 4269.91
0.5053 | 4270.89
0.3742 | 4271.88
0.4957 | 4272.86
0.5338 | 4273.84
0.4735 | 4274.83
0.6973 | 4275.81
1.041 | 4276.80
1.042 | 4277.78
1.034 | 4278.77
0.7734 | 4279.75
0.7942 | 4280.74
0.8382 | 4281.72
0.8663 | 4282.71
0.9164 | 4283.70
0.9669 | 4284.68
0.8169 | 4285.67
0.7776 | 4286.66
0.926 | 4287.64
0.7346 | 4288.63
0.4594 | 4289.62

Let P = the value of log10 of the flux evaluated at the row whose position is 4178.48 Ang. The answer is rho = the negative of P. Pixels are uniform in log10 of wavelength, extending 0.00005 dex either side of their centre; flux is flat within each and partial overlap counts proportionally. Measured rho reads 0.08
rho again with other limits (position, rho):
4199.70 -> 0.19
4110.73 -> 0.13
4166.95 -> 0.14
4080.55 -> 0.05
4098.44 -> 0.16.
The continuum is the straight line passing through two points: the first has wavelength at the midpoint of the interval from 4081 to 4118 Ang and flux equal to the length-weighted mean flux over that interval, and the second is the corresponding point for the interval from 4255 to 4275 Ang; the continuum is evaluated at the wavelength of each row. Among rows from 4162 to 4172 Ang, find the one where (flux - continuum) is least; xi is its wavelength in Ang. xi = 4171.75 Ang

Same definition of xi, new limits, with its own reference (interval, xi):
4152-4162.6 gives 4155.46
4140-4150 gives 4143.04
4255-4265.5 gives 4260.09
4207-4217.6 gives 4216.18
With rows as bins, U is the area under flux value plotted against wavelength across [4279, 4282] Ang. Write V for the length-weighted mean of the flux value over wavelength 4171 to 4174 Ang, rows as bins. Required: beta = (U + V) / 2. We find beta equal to 1.56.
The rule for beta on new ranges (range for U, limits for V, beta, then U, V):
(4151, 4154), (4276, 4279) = 1.71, 2.42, 1.00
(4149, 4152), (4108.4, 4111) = 1.62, 2.47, 0.77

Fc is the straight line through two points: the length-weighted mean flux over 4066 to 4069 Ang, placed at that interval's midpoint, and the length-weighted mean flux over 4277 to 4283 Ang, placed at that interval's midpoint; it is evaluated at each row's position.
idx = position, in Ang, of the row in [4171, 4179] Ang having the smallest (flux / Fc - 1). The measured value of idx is 4172.72 Ang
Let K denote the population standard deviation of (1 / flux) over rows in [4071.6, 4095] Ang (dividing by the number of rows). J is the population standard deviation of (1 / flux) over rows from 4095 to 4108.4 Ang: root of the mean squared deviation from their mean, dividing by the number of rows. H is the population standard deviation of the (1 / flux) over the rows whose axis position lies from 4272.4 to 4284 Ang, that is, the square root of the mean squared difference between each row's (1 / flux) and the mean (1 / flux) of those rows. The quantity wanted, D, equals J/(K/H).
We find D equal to 0.27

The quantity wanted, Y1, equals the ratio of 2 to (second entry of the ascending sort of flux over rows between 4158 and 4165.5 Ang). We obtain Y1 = 2.47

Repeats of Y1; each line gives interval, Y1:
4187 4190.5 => 3.42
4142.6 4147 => 4.02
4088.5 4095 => 2.14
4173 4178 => 2.84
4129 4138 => 3.29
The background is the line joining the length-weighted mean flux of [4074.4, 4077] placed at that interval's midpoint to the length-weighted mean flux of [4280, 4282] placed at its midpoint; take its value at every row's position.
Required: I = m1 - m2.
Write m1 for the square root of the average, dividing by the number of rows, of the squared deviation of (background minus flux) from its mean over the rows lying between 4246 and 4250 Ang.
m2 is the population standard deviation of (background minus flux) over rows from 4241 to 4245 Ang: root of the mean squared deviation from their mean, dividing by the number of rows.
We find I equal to 0.06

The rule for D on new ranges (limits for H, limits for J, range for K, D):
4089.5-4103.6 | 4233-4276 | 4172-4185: 0.73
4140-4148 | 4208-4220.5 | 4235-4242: 0.28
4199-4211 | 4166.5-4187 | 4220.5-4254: 0.05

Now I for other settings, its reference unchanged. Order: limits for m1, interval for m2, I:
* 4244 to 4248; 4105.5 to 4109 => 0.05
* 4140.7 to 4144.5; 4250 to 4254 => 0.01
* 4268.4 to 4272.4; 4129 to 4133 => 0.15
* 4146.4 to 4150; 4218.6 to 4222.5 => -0.04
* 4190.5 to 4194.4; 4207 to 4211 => -0.02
